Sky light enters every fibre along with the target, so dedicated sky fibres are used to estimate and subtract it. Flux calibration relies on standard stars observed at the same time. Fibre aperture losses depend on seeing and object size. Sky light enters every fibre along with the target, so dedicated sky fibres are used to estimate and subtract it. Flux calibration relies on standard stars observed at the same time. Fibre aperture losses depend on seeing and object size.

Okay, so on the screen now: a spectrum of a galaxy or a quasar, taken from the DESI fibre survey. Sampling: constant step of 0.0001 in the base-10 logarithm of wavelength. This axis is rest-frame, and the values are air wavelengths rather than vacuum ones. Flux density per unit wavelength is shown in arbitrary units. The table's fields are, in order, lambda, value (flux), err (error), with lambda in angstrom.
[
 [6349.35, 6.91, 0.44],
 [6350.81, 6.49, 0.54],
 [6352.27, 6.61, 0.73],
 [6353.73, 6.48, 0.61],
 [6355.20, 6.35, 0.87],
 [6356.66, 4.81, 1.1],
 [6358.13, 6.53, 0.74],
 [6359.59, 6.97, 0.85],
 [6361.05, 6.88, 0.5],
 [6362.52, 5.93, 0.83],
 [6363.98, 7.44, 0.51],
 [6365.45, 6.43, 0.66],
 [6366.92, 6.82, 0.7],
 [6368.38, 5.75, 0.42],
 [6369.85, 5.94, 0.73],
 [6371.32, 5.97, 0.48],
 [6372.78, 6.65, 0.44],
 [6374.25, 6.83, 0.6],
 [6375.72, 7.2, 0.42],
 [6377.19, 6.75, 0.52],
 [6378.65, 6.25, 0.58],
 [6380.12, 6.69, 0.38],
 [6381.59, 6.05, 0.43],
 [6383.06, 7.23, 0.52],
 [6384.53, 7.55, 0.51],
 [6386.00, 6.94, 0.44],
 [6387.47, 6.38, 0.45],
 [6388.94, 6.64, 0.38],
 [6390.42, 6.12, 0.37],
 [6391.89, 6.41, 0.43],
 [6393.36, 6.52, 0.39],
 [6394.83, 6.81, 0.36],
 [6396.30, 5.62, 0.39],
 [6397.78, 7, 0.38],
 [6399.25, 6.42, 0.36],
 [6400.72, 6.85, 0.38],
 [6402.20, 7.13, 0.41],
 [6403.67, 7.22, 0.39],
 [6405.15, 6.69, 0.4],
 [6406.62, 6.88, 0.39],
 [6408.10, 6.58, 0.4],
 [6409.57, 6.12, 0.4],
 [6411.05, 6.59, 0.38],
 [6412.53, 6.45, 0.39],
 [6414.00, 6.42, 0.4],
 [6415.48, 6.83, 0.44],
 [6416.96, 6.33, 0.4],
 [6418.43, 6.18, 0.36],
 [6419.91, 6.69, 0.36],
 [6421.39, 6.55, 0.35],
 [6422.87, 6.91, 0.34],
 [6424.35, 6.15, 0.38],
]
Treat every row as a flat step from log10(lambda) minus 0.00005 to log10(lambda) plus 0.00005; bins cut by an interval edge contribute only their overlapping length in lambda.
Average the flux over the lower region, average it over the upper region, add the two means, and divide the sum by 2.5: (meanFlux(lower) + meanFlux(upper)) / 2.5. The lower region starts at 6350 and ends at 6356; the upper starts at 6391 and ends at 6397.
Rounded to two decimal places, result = 5.13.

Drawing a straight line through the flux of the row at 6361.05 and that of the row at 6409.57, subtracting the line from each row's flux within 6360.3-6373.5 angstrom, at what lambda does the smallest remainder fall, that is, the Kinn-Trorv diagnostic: 6368.38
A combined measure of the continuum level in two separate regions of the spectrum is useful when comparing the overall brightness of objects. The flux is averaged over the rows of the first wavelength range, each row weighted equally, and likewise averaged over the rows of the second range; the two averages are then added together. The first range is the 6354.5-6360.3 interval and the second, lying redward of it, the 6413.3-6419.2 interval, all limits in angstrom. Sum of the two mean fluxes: 12.6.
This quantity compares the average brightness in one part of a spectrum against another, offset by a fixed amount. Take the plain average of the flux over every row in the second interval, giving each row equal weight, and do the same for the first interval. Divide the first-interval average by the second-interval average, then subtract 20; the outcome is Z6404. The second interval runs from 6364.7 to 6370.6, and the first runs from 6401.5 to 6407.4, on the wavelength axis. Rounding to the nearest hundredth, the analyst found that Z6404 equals -18.88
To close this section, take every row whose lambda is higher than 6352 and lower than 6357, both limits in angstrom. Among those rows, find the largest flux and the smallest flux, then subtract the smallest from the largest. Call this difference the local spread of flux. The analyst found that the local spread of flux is 1.80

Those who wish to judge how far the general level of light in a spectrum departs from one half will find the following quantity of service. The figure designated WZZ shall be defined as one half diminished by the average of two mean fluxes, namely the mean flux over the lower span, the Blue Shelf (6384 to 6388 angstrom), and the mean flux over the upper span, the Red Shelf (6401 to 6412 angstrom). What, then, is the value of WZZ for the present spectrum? -6.35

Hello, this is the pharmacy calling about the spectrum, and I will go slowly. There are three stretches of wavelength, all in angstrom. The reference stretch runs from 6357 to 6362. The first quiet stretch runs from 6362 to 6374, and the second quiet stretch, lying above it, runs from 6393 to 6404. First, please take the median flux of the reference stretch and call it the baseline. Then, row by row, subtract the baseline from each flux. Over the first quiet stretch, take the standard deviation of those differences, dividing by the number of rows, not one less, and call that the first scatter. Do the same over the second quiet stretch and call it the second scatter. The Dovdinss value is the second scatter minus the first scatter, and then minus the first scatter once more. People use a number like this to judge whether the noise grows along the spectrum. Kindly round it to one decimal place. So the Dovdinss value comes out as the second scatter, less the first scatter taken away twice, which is -0.6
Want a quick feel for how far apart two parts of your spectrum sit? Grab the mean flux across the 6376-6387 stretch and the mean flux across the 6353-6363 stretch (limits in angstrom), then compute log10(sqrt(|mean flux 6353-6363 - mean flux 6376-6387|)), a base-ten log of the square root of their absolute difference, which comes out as -0.15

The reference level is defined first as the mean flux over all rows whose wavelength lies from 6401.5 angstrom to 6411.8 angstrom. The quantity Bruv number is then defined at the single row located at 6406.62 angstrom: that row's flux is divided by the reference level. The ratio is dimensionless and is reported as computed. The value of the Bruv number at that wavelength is 1.02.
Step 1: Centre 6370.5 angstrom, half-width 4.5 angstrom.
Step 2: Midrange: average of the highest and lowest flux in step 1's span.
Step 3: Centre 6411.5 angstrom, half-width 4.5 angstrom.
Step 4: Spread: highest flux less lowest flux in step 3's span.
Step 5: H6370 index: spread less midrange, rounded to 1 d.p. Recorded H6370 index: -5.6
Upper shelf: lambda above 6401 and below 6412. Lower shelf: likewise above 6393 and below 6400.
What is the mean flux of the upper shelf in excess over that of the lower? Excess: 0.3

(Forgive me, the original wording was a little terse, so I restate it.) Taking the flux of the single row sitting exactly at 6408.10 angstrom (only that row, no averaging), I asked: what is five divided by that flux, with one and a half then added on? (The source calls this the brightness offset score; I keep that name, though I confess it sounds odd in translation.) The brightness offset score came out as 2.26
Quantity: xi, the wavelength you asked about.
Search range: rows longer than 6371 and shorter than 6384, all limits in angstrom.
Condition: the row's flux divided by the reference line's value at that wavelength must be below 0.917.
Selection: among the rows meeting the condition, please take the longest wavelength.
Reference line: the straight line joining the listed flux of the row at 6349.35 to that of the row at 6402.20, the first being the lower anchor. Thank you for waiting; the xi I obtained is 6381.59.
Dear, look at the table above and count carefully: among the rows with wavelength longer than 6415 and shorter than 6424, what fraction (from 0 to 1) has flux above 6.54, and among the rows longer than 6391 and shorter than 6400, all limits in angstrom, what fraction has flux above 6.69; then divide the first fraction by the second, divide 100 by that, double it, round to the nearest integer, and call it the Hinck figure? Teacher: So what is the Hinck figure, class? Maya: 100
